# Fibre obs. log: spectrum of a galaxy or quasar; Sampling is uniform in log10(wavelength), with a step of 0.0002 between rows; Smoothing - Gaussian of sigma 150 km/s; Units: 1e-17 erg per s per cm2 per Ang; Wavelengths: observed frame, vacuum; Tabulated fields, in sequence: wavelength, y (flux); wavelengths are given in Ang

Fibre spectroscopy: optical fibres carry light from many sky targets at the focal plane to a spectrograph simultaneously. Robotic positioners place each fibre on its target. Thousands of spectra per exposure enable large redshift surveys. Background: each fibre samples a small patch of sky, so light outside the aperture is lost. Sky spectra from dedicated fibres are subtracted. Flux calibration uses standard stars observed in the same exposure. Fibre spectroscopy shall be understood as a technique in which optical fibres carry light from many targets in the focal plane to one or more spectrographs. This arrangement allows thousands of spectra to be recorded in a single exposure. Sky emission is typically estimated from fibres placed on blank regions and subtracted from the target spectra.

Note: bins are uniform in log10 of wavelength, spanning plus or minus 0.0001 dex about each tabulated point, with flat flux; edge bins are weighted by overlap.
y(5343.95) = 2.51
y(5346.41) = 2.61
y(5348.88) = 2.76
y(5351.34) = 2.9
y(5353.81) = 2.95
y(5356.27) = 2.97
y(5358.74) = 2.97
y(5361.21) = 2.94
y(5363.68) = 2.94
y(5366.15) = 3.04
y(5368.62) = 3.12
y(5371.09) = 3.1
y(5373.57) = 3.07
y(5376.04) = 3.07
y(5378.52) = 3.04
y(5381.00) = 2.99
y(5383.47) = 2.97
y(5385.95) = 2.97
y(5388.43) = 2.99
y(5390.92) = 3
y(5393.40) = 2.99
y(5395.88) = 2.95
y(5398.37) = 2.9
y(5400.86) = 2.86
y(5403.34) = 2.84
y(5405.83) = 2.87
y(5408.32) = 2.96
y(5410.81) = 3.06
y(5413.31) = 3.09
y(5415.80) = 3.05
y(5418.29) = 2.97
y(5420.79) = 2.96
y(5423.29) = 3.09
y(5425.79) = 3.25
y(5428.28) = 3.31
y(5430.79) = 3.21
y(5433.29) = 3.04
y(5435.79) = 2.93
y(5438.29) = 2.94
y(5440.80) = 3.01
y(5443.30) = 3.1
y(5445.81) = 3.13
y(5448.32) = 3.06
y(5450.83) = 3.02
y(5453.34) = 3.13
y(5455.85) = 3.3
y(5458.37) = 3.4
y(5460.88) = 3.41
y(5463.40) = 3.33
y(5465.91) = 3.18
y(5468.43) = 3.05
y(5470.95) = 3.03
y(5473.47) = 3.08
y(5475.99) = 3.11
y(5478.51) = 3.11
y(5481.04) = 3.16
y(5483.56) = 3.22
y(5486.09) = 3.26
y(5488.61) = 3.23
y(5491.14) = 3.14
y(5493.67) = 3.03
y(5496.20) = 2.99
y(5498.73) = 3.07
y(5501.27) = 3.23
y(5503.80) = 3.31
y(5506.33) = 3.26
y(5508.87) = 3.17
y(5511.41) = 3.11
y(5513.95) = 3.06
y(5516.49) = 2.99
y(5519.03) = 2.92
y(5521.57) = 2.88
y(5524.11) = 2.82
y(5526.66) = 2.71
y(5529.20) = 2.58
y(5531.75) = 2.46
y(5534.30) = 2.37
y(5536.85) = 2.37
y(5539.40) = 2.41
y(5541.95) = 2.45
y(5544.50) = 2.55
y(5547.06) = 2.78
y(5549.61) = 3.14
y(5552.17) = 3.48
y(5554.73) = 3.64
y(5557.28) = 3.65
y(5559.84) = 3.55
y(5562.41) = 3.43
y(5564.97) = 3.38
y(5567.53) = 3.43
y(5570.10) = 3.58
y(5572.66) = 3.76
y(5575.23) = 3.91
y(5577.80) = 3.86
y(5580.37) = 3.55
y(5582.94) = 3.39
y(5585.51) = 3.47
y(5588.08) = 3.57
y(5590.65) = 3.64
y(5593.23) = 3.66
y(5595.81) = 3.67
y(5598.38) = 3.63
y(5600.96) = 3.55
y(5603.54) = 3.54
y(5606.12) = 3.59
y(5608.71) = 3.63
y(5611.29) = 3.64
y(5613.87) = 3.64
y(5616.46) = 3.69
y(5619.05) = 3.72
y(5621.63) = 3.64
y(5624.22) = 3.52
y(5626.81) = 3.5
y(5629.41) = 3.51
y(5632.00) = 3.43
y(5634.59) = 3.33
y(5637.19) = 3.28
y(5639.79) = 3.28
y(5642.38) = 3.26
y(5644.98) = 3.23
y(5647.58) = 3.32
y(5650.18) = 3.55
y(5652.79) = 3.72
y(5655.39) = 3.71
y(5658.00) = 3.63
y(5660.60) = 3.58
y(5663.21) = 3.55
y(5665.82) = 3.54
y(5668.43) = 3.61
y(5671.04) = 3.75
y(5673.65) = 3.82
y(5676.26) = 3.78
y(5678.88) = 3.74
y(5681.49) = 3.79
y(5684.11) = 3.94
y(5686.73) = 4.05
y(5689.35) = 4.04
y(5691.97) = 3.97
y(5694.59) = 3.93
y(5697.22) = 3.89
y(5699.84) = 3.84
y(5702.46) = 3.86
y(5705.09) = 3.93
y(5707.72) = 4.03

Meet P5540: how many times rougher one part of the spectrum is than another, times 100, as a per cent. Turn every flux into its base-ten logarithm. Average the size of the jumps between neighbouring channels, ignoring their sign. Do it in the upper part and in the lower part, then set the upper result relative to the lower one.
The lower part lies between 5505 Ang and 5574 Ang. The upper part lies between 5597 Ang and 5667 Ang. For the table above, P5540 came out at 44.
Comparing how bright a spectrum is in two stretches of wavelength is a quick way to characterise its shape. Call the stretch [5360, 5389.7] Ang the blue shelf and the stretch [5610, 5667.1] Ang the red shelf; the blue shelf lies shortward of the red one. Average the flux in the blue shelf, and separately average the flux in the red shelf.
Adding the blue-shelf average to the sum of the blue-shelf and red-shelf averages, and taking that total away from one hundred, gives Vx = 90.4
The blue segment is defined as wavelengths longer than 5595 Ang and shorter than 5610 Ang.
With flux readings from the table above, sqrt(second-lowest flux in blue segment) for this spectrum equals 1.88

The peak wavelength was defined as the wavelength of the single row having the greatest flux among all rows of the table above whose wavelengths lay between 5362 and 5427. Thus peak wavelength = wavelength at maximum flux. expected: 5425.79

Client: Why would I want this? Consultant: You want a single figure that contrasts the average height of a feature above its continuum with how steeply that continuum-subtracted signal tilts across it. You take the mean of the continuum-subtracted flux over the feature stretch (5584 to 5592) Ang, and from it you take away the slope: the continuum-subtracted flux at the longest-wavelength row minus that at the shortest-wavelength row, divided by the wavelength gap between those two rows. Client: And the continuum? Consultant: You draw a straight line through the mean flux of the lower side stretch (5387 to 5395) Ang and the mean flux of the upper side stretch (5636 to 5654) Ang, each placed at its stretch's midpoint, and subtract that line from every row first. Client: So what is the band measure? 0.24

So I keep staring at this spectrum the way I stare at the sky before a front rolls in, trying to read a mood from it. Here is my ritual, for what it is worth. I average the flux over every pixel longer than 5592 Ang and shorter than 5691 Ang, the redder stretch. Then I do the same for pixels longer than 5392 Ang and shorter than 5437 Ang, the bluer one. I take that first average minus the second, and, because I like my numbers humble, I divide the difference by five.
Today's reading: 0.118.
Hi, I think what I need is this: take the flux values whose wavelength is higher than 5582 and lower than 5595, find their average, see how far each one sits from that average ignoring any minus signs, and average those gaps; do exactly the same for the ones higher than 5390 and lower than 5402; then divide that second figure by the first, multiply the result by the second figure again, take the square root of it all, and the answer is 0.16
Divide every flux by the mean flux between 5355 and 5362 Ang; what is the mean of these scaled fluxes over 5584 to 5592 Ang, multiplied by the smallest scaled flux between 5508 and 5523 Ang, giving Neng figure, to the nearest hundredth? 1.17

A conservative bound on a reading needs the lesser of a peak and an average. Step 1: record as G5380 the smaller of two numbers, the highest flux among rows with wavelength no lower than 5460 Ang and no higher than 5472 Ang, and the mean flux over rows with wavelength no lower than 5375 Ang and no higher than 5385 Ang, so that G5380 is 3.02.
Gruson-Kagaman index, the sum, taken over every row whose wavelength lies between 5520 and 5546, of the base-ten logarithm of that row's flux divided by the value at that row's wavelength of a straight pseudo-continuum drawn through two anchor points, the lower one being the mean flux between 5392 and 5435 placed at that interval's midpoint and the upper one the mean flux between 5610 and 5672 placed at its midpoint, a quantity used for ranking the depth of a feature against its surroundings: -1.1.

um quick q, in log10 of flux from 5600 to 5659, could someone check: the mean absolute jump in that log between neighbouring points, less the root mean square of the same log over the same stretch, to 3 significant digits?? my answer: -0.539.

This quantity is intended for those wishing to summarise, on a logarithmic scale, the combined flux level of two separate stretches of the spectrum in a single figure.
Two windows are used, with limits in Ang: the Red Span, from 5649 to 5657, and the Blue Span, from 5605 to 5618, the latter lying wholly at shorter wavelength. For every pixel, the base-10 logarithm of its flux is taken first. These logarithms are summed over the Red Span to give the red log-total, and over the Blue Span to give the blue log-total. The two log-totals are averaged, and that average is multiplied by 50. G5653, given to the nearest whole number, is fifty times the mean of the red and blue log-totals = 112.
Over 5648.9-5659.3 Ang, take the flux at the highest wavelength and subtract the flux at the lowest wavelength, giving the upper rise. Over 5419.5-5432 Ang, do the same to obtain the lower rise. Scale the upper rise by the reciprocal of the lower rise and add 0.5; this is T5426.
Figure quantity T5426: 1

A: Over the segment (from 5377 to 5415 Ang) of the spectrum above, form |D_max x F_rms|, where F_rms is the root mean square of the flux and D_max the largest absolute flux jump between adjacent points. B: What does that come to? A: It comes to 0.30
